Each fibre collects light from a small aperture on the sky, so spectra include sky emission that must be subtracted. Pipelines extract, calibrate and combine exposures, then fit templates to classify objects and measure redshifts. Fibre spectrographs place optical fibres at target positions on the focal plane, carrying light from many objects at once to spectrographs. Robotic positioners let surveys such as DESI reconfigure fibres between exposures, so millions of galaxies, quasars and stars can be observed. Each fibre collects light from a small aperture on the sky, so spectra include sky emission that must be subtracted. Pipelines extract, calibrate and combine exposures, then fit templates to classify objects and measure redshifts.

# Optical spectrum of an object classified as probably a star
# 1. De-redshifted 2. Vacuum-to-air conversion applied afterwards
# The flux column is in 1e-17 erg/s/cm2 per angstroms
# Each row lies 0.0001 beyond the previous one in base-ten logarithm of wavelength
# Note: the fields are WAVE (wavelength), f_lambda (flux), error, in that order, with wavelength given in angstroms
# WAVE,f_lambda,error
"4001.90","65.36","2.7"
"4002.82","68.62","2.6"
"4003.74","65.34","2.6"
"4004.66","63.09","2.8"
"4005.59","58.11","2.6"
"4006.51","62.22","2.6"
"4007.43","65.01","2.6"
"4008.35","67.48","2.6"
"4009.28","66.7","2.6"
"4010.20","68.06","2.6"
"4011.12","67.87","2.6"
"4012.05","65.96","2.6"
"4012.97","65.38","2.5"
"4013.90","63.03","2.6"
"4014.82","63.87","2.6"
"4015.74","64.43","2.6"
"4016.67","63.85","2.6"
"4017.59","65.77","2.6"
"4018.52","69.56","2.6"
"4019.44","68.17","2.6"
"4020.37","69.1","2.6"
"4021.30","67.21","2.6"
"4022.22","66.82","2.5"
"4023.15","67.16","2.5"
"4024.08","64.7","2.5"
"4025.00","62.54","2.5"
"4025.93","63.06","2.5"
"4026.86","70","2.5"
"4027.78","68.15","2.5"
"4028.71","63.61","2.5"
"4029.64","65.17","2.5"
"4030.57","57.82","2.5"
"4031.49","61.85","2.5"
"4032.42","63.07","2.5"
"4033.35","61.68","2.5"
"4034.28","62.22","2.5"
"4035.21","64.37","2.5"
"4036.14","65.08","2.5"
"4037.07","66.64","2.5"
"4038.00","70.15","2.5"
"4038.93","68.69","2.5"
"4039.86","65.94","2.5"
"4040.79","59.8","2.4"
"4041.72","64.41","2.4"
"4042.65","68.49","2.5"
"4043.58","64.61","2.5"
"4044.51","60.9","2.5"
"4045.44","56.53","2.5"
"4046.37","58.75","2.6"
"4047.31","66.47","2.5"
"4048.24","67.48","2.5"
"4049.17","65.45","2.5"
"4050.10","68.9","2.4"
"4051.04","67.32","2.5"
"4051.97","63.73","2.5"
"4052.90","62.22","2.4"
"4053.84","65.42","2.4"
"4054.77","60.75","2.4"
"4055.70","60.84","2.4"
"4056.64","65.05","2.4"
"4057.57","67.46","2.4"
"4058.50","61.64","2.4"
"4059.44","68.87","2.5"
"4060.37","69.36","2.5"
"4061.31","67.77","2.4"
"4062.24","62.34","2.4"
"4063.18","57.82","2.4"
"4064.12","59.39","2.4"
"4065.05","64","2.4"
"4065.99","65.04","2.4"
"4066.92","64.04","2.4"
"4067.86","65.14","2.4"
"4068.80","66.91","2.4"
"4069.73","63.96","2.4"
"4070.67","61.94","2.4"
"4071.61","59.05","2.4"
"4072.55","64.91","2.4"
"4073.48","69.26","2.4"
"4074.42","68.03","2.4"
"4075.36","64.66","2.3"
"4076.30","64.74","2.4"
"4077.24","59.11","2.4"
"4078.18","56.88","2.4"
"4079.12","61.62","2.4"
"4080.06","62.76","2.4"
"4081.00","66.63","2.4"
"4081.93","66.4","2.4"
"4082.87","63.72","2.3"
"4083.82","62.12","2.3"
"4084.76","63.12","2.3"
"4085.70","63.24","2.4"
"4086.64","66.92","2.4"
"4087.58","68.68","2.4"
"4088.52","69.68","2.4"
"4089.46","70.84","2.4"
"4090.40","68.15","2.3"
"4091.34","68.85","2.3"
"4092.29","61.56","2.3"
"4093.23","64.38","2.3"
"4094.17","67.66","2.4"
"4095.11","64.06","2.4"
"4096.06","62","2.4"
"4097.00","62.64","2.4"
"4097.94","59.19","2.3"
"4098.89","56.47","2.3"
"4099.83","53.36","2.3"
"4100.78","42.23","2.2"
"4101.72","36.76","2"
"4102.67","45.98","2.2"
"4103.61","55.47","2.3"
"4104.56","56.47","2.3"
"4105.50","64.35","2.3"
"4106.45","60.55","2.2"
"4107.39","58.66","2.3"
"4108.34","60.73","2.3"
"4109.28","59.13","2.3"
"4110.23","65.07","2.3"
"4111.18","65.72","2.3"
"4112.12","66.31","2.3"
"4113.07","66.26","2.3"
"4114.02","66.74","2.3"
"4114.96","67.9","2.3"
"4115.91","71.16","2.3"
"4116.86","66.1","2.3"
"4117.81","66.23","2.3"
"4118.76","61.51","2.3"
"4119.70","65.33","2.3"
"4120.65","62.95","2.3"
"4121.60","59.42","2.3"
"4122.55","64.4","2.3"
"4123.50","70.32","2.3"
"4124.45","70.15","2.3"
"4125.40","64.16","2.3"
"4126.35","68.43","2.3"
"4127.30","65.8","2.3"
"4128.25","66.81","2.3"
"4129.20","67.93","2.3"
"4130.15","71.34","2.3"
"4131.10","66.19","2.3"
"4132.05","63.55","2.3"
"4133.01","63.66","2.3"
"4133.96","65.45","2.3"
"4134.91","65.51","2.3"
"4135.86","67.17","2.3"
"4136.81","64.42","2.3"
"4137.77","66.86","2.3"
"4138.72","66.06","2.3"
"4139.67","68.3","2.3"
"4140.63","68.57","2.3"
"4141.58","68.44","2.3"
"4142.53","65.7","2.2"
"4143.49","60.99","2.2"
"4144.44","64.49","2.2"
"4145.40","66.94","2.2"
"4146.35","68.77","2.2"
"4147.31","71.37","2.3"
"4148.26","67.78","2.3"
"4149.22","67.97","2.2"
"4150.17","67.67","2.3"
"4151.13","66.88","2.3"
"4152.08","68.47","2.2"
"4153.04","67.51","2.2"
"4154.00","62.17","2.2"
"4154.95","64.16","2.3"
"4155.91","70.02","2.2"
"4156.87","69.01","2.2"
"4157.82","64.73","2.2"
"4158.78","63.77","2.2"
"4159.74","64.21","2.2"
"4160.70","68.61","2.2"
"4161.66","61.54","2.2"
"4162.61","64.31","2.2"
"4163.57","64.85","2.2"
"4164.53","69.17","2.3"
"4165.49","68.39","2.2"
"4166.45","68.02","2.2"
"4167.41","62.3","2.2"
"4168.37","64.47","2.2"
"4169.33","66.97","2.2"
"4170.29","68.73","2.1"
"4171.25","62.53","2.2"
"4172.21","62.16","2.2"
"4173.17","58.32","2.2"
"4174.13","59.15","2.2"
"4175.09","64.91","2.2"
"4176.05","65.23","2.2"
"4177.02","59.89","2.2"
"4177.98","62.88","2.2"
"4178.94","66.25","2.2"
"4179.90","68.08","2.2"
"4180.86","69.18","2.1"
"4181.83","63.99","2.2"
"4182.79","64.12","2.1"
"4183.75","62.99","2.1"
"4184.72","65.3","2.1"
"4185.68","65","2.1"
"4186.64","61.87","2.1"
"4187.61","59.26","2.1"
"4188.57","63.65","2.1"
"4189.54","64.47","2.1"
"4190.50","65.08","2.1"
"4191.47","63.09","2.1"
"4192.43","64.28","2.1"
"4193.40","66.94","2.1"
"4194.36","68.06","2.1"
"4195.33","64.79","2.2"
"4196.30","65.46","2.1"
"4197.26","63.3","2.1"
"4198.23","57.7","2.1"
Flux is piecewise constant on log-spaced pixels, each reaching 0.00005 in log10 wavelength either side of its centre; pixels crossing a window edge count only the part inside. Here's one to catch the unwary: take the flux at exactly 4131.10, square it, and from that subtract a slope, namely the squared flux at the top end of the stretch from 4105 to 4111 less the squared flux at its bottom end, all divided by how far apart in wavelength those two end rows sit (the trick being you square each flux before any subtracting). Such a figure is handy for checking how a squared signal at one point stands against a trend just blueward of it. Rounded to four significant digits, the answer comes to 4361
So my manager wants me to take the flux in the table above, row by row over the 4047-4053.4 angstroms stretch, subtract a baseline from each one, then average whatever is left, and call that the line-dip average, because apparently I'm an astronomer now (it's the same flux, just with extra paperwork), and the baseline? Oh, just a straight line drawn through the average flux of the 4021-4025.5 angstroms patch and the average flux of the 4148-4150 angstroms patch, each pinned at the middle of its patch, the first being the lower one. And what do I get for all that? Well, 0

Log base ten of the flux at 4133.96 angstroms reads 1.82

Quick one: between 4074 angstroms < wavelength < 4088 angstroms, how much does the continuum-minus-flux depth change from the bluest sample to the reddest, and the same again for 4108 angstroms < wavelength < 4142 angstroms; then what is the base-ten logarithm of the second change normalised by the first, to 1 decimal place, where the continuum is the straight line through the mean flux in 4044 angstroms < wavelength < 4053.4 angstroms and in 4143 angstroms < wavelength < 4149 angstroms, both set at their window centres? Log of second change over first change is 1.4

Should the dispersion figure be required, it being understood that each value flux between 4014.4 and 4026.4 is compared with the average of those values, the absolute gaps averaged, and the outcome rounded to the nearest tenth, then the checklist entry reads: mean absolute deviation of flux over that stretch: 2.0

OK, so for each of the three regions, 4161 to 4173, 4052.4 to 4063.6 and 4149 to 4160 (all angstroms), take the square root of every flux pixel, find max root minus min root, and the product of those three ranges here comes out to 0.17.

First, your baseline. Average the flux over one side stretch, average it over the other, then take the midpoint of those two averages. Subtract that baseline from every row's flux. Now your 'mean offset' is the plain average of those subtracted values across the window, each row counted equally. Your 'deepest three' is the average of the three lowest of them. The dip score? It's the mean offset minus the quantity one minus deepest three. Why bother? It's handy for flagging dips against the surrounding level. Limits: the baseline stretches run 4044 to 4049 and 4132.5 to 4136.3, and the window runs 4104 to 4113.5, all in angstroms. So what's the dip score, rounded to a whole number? -8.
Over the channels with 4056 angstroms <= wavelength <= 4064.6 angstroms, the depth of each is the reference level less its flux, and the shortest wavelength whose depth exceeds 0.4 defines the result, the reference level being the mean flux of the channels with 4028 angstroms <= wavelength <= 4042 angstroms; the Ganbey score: 4058.50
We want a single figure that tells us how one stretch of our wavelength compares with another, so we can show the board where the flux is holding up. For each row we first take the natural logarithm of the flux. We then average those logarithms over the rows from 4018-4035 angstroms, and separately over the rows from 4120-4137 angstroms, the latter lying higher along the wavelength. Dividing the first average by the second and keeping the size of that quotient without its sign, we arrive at 1.00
